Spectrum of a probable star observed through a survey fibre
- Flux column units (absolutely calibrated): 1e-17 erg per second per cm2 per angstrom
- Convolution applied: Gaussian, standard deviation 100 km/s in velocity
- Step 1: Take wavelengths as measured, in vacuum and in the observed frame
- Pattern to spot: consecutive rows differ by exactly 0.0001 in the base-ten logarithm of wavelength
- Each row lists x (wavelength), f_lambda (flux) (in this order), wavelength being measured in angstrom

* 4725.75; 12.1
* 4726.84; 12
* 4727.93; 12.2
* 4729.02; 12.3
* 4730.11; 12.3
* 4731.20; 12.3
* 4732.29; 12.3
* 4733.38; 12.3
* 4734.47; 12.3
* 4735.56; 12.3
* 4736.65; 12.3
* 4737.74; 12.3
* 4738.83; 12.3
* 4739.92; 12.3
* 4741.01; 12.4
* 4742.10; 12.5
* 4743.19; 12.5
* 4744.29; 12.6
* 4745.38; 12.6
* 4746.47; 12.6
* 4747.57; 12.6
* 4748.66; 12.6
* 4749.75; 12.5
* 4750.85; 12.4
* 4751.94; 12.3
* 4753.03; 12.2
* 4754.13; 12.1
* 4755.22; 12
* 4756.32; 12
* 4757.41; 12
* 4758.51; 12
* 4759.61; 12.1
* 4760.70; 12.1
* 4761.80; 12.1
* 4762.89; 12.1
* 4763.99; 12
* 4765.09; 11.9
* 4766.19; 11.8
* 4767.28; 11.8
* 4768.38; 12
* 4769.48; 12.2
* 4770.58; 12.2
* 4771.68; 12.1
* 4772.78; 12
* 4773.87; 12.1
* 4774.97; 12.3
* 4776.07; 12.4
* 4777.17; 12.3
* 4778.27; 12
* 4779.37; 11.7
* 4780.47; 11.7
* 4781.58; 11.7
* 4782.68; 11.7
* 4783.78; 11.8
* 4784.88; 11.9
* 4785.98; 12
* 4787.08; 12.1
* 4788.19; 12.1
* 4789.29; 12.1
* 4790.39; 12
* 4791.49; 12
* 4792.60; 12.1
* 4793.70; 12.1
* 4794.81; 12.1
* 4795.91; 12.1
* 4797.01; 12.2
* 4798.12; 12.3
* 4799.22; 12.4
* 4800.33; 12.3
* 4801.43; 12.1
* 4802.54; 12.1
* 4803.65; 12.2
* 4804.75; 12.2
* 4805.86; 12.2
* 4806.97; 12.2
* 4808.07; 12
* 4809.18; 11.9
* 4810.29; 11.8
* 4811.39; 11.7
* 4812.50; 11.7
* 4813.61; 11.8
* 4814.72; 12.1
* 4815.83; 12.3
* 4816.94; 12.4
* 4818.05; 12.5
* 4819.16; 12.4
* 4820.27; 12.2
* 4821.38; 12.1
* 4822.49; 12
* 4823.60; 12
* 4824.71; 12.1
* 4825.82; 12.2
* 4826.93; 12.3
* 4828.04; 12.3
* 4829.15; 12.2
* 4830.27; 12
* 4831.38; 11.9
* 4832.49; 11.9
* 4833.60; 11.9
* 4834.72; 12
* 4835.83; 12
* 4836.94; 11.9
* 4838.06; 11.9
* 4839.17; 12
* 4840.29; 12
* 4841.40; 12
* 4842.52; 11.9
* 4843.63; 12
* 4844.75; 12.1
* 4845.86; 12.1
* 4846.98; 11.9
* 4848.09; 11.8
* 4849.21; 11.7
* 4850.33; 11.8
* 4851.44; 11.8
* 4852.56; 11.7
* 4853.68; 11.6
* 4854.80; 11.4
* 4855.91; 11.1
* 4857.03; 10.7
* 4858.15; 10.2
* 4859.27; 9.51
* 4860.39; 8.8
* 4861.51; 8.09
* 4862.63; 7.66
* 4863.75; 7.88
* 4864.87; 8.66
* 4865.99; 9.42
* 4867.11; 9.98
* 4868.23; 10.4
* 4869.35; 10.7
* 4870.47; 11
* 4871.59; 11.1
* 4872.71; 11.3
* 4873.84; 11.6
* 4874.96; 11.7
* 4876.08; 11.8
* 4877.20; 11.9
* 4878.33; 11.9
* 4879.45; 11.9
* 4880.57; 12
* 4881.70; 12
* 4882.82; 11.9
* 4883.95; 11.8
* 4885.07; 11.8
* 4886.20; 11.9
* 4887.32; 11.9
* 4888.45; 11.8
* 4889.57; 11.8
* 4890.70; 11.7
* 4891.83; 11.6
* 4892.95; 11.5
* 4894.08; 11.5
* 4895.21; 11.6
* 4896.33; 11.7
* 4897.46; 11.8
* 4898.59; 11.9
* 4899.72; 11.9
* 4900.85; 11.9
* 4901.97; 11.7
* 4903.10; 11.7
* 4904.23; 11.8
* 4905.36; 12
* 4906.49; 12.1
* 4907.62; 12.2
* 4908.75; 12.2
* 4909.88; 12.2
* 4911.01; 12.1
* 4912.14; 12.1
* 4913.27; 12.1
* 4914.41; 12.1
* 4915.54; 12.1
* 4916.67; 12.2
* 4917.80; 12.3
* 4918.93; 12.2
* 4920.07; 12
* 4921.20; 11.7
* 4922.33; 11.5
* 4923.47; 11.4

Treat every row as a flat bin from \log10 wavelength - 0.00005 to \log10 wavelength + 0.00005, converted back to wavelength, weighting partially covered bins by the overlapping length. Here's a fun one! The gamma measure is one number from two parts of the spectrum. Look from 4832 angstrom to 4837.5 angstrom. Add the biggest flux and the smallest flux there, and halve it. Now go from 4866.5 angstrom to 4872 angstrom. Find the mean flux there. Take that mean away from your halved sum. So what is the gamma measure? 1.3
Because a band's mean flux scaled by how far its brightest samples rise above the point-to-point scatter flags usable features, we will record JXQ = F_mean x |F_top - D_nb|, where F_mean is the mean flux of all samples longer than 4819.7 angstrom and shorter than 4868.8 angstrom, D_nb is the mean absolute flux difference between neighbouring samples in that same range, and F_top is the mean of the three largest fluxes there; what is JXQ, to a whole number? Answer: 136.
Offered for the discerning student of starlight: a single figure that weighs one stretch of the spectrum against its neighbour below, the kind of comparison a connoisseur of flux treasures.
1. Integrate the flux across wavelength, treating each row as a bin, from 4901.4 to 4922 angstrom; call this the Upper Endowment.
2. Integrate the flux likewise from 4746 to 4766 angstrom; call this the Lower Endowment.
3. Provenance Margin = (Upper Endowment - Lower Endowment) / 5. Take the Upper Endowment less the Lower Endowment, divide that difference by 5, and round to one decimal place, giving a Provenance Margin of 0.9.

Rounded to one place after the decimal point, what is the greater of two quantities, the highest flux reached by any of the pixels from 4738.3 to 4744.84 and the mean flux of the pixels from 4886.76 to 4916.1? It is 12.6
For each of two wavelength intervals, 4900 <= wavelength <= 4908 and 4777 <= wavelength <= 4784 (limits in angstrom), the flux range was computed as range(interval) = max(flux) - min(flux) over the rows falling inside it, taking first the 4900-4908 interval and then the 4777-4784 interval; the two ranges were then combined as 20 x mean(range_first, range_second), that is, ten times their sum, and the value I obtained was 11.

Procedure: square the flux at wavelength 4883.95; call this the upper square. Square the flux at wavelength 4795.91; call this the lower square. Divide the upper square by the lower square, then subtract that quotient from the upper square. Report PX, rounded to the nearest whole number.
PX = 138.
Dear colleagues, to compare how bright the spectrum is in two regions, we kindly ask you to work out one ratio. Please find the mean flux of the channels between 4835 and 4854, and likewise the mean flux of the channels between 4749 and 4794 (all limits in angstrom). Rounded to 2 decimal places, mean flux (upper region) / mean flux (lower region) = 0.99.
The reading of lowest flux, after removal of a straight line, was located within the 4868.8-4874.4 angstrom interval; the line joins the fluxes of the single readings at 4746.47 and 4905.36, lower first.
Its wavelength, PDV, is 4869.35 angstrom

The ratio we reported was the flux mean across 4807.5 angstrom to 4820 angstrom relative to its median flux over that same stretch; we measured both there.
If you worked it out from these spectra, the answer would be 1.00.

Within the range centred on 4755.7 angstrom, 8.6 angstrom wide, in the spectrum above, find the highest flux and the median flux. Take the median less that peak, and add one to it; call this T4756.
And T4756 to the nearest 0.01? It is 0.75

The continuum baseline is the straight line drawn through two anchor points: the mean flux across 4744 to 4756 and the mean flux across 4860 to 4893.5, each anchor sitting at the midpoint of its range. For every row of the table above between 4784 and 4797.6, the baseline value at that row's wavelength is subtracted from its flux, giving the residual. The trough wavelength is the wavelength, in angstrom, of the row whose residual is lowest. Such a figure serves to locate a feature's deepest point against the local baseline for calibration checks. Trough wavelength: 4784.88 angstrom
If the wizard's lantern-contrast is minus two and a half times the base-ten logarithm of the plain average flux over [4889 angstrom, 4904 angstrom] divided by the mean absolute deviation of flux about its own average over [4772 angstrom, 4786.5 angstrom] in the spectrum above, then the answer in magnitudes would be -4.4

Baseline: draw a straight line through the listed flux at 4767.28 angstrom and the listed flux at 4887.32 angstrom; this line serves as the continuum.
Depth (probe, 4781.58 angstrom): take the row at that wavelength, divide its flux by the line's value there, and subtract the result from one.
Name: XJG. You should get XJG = 0.01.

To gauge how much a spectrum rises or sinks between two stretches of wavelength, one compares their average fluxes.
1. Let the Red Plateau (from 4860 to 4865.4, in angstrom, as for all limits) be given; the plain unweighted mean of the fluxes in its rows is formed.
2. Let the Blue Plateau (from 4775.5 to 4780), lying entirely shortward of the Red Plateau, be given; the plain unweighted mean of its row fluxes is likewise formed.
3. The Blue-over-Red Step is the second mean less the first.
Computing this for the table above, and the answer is 3.9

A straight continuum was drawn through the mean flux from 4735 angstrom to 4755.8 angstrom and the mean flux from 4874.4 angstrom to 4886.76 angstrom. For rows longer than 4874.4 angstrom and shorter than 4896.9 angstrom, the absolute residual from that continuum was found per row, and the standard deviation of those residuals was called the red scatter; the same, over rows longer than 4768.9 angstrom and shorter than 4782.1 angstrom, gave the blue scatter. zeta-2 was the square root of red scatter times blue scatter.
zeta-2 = 0.14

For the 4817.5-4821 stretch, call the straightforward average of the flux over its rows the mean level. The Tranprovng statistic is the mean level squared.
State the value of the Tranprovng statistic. 153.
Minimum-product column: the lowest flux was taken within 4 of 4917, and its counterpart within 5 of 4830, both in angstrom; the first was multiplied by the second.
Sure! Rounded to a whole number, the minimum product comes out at 143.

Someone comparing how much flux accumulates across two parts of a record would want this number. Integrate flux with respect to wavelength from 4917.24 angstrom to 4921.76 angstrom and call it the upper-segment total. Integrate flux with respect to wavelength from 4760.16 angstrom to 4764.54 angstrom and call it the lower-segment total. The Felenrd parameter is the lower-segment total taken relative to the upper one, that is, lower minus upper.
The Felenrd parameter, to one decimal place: -1.6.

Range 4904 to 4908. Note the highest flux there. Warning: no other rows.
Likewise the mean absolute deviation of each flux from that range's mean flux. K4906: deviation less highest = -12.1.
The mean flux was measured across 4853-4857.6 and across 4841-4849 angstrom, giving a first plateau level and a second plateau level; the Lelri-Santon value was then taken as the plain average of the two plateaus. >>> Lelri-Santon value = 11.6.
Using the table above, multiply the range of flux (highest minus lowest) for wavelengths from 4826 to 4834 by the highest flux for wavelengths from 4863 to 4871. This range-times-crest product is 4.4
